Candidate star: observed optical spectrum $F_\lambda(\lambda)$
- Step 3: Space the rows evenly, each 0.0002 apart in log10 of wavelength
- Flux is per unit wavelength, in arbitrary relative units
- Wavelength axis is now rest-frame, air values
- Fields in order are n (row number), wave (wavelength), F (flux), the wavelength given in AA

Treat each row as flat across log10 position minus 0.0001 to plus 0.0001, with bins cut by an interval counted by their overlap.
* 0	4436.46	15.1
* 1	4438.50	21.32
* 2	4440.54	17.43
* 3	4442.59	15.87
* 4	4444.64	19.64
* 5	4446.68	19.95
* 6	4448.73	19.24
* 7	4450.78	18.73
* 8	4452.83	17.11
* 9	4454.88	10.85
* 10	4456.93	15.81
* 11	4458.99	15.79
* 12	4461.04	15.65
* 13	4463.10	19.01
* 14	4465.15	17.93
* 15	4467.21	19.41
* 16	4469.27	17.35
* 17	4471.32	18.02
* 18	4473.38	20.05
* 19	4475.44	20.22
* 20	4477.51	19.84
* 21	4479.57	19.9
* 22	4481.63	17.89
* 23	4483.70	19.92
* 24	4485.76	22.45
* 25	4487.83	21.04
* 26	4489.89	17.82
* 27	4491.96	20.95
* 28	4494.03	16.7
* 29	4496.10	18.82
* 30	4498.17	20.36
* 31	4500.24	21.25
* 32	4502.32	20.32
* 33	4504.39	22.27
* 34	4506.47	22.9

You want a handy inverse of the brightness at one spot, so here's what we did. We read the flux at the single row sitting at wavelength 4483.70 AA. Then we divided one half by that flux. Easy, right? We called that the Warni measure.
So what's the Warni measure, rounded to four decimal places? 0.0251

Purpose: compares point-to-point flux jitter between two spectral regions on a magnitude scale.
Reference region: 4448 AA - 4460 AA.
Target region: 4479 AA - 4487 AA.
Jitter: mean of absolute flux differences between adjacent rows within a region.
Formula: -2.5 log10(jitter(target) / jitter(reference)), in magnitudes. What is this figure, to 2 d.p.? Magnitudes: 0.22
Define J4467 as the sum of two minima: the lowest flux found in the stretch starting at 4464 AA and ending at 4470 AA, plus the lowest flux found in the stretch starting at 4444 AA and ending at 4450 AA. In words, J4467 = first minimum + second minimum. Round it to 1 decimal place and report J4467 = 36.6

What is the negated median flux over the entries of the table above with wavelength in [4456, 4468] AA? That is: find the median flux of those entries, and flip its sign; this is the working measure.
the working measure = -16.9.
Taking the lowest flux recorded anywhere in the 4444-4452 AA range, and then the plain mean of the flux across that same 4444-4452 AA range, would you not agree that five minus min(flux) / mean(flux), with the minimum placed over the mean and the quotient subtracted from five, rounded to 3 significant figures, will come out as 4.03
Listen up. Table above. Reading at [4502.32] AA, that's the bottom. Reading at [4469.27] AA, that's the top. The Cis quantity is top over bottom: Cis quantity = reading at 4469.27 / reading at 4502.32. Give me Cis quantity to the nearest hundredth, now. 0.85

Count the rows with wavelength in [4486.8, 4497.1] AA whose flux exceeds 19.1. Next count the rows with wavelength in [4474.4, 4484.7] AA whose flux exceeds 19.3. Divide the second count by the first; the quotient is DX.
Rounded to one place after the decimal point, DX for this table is 2.0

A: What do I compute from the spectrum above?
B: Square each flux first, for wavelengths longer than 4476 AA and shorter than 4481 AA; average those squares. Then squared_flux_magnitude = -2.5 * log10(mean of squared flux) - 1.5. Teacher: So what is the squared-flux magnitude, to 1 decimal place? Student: -8.0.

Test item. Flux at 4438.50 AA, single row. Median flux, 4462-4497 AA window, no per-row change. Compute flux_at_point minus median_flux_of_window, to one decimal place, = 1.9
